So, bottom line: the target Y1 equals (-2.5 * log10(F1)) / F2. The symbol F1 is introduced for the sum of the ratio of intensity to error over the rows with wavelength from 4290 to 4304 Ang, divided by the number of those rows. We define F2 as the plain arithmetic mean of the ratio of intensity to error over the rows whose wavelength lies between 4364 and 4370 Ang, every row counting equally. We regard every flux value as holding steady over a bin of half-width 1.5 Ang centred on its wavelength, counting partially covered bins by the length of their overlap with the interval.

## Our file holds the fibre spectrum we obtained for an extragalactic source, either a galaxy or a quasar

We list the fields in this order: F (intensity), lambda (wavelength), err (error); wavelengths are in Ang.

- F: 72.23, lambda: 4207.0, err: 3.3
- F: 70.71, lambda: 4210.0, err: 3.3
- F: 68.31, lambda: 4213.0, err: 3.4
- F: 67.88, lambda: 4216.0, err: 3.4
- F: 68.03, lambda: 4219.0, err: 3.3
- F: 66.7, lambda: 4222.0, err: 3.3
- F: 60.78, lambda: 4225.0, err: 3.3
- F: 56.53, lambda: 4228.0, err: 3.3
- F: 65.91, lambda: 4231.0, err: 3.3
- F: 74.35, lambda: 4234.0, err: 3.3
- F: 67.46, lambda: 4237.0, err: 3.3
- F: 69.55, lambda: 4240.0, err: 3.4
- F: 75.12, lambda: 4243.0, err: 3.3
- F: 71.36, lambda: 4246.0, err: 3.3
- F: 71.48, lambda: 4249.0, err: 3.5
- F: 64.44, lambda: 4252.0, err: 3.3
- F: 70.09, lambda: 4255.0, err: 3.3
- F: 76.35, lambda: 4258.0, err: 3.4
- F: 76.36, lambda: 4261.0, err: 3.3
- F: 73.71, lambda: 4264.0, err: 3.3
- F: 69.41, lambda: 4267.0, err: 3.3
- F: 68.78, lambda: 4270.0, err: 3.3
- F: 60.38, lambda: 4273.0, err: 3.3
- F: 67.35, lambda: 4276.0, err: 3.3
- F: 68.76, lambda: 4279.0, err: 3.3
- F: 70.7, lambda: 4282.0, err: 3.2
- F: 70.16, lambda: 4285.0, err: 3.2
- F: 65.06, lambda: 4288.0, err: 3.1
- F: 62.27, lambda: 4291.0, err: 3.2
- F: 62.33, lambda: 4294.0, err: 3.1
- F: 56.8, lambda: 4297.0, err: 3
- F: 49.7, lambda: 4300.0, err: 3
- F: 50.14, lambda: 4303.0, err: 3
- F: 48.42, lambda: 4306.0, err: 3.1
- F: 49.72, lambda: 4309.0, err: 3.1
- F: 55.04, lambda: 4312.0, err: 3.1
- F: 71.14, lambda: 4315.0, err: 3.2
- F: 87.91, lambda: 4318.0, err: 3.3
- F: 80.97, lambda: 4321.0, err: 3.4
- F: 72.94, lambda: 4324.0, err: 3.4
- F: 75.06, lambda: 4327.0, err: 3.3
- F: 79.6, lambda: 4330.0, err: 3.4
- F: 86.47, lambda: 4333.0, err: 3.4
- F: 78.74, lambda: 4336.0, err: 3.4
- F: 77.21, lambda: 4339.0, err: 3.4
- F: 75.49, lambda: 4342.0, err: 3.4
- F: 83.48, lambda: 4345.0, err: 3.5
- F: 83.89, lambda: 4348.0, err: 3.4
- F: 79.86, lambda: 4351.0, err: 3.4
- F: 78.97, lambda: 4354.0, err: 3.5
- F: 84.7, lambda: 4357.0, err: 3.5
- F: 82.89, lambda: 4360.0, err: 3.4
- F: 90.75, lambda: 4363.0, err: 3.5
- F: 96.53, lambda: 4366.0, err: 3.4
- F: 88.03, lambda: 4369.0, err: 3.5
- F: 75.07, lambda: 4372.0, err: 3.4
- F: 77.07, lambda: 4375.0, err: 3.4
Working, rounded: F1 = 18.4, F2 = 26.8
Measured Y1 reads -0.118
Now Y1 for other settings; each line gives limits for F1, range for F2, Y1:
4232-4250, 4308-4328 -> -0.154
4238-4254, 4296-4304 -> -0.190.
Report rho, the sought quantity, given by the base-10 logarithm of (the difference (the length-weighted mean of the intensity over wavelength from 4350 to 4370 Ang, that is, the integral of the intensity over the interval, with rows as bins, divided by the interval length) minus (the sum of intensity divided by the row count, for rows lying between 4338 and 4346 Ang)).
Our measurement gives 0.87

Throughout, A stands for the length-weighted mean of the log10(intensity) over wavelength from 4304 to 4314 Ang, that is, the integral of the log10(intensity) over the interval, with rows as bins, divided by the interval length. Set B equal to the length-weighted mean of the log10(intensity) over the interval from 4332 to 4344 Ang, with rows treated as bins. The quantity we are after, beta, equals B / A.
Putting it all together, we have 1.11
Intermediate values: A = 1.71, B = 1.90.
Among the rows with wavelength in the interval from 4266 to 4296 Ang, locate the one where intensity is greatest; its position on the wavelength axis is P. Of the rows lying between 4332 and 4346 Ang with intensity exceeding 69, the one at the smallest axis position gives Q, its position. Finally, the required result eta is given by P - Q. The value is -51 Ang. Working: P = 4282.0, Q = 4333.0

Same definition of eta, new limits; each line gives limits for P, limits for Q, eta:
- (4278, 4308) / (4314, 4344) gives -33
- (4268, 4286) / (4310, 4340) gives -33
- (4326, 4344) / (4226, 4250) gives 99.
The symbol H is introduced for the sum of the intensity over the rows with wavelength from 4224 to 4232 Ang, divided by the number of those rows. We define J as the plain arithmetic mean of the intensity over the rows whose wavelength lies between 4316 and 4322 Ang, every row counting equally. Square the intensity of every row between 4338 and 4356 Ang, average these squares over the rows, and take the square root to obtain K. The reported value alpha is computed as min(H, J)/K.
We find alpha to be 0.76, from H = 61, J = 84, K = 79.9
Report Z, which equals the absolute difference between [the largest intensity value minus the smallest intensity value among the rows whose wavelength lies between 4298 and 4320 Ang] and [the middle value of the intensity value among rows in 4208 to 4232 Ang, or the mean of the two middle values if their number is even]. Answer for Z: 28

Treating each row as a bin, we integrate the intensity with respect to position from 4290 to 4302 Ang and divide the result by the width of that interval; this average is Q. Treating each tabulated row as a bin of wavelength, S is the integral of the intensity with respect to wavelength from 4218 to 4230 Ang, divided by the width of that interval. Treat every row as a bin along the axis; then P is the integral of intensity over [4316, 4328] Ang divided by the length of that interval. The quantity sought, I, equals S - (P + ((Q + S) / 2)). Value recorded -76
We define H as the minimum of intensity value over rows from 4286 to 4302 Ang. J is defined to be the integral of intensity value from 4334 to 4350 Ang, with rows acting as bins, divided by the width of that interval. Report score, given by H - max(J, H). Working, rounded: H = 49.7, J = 80.0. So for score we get -30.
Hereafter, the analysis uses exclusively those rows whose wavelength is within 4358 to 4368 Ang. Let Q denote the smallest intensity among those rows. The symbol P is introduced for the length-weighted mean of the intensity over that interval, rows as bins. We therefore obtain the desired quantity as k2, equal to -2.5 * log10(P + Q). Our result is -5.59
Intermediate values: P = 90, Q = 82.89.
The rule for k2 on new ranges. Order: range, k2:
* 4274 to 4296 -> -5.27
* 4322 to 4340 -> -5.45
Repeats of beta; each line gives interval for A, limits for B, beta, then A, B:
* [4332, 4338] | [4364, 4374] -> 1.01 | 1.91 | 1.93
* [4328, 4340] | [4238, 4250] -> 0.97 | 1.90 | 1.86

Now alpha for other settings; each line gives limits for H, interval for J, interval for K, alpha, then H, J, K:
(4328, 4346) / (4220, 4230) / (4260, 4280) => 0.88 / 80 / 61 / 69.4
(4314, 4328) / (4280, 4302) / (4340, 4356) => 0.78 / 78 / 62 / 80.4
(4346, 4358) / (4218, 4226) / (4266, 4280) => 0.97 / 82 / 65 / 67.0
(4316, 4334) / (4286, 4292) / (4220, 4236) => 0.98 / 80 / 64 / 65.1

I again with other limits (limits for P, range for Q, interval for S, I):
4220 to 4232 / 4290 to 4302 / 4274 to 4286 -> -57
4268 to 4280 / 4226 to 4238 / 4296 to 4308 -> -74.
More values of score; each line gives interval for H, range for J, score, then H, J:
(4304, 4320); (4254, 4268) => -25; 48.42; 73.4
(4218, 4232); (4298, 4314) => 0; 56.53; 51.4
